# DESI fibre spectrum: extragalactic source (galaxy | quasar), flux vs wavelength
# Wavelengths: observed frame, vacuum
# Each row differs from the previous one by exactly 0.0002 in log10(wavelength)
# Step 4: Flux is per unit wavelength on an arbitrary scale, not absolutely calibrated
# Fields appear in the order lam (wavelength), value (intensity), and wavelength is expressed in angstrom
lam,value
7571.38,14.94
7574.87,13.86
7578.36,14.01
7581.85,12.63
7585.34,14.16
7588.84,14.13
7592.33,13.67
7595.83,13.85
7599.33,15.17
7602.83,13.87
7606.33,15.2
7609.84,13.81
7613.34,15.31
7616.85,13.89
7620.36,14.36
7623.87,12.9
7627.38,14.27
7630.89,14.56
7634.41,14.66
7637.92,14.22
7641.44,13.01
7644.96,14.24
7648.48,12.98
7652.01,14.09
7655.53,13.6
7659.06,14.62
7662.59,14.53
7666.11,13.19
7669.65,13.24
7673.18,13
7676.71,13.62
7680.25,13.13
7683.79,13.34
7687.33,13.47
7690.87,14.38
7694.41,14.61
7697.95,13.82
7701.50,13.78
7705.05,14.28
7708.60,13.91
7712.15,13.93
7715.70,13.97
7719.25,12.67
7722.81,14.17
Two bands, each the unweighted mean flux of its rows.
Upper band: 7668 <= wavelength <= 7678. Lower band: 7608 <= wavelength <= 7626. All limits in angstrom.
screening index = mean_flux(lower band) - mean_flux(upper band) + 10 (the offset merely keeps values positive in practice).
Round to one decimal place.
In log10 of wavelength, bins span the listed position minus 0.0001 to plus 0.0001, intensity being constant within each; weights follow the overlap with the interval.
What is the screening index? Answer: 10.8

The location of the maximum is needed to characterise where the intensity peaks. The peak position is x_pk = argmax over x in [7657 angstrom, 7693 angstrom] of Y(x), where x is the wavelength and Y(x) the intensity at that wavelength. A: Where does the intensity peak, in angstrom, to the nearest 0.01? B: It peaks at 7659.06 angstrom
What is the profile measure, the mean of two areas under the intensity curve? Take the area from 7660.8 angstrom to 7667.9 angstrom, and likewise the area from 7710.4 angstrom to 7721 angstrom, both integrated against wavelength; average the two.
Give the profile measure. 121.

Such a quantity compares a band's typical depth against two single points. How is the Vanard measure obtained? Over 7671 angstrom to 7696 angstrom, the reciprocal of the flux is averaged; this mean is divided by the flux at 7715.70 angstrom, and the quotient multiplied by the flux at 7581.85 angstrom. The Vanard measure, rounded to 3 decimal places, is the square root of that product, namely 0.258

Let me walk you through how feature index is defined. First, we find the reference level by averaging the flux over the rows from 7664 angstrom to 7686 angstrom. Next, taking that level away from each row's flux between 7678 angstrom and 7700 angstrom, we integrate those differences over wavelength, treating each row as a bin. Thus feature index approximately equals 11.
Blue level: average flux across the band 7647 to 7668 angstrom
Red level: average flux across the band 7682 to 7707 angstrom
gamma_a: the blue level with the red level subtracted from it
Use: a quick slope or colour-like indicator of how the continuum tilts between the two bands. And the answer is -0.1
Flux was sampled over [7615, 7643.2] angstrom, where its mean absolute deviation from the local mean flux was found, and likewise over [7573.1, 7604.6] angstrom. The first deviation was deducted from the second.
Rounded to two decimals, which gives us -0.15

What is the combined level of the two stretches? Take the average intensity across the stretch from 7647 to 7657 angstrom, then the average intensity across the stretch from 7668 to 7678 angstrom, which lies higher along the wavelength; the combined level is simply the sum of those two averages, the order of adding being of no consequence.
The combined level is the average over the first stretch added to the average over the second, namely 26.8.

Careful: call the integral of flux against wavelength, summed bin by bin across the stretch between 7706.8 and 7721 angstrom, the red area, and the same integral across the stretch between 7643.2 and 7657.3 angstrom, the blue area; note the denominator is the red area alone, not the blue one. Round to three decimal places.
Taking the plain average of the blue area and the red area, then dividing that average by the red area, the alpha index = 1.000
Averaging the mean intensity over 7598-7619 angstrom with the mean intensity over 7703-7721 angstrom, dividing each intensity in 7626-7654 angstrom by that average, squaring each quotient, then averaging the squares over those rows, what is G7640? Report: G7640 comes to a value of 0.98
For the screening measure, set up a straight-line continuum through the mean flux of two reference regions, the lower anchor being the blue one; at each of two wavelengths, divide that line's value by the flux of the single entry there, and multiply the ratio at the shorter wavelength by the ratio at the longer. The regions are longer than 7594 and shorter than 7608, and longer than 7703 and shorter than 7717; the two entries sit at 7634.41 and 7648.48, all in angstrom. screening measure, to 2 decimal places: 1.08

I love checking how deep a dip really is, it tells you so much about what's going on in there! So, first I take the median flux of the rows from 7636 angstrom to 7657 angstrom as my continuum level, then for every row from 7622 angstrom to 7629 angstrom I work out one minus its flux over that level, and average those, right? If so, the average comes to 0.019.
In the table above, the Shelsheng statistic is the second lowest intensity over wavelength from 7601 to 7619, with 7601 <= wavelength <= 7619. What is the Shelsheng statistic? 13.87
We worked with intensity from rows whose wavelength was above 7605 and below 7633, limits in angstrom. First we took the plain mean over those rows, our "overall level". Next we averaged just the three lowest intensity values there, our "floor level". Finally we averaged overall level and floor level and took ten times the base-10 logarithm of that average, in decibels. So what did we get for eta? 11.4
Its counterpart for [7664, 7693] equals 11.2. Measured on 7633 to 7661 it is 11.3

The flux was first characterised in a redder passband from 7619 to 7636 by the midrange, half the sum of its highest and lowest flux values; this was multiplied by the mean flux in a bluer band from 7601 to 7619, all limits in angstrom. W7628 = 199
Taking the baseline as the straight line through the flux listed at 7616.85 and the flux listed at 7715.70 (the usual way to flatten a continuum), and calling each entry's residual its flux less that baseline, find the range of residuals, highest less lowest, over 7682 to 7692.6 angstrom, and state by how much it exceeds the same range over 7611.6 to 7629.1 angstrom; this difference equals -1.4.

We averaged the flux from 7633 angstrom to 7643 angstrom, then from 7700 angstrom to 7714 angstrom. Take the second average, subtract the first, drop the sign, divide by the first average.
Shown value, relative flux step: 0.001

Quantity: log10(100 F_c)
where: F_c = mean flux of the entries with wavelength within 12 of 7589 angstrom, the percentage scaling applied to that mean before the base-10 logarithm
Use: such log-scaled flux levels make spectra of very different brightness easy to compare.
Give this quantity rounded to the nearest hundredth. 3.14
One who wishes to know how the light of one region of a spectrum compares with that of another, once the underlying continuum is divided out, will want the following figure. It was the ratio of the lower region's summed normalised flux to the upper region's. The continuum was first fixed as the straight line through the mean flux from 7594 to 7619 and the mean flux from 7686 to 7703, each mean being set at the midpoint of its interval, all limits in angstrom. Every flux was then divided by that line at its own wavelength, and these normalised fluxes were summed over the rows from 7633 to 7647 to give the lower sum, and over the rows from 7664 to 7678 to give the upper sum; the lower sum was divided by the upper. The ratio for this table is 1.0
